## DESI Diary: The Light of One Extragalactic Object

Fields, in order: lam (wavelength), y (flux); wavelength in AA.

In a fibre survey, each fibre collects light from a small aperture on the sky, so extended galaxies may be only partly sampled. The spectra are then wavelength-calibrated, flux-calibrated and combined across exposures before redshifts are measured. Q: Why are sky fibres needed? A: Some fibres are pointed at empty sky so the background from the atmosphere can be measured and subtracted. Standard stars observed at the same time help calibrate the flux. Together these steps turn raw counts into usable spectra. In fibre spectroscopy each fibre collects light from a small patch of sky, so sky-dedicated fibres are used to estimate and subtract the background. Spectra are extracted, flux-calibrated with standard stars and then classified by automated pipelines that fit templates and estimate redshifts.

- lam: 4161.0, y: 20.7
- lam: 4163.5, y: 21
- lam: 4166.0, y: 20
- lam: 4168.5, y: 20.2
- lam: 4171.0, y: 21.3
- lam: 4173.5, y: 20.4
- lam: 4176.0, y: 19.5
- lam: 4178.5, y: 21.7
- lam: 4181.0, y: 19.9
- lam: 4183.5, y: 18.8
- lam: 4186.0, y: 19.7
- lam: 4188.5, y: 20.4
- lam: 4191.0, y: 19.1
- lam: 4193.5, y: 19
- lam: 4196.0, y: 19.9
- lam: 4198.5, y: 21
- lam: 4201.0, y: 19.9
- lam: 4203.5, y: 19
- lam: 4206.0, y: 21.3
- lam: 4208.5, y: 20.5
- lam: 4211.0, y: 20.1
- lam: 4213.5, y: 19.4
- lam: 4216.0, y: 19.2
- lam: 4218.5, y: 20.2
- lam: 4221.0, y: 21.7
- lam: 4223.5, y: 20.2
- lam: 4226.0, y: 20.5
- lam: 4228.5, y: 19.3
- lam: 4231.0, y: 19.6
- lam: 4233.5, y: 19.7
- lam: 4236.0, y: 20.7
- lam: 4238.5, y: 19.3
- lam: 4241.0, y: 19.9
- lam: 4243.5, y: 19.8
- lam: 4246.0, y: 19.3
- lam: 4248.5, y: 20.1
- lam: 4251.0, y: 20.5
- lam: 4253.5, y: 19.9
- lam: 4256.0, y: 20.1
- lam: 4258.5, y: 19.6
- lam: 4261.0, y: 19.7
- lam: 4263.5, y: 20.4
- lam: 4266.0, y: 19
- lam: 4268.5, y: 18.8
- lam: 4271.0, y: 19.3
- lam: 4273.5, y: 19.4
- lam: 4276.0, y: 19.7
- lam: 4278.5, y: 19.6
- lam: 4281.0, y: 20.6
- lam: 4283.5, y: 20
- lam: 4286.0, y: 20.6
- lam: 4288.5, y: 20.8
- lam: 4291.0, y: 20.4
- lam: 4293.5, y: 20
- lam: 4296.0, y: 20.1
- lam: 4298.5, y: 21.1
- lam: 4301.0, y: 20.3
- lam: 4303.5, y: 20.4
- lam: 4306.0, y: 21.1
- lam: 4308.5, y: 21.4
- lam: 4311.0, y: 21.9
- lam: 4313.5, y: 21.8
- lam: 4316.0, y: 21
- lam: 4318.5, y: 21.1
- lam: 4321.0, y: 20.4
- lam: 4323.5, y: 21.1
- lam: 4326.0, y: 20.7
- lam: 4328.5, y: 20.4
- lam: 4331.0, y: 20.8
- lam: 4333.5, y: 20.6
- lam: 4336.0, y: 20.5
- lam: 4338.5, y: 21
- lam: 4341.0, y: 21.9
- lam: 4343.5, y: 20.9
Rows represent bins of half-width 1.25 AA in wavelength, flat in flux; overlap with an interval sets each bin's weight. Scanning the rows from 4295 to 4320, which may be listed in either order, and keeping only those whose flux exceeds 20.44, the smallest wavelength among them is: 4298.5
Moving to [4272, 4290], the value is 4281.0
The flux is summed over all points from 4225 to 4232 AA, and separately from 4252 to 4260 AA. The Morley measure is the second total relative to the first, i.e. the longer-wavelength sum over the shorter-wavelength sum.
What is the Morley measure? 1.00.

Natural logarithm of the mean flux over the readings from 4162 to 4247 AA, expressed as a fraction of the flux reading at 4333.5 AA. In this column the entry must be -0.027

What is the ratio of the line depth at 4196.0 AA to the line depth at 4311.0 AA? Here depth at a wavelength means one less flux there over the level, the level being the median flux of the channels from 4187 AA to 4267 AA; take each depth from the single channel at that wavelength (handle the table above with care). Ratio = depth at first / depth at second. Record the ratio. 0.00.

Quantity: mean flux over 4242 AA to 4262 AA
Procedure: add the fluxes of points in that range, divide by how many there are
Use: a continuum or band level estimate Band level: 19.9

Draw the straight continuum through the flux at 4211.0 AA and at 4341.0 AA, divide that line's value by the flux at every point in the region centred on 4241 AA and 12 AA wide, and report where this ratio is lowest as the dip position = 4236.0 AA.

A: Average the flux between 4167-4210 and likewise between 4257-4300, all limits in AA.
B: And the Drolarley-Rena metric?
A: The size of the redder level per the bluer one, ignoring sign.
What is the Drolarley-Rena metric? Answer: 0.99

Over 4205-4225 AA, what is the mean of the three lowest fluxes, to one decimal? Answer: 19.6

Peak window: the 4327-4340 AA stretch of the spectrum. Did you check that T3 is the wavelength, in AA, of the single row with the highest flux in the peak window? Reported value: 4338.5 AA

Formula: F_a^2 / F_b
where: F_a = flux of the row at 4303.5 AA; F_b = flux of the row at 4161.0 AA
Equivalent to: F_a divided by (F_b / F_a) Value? 20.1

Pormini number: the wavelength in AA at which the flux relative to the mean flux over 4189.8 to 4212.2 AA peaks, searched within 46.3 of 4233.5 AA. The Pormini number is 4221.0 AA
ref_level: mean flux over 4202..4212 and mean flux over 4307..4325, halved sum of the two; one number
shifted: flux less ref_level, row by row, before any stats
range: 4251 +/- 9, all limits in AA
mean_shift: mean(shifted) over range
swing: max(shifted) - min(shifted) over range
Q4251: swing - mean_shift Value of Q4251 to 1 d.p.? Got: 2.0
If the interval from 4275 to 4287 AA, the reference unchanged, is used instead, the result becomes 1.6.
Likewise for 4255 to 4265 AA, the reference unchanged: 1.6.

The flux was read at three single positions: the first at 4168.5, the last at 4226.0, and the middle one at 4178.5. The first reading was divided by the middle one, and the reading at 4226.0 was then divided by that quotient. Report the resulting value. 22.0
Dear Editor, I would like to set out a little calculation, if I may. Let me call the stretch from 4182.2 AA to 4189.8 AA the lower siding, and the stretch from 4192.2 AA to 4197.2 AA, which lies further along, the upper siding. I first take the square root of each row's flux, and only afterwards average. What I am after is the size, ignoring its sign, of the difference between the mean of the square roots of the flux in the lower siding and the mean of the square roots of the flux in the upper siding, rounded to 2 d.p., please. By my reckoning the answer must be 0.02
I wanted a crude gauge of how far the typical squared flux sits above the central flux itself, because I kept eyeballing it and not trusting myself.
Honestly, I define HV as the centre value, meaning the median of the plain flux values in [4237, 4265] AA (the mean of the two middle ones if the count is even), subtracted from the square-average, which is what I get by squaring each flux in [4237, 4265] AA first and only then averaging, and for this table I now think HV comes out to 375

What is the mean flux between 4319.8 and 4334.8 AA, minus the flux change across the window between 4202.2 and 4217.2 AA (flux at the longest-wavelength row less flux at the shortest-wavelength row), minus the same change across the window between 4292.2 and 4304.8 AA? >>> 20.1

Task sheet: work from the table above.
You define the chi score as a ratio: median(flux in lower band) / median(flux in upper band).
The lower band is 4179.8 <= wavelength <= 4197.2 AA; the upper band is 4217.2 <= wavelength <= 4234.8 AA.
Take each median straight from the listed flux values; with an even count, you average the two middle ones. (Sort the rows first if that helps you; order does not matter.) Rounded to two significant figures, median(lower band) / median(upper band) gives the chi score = 0.98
